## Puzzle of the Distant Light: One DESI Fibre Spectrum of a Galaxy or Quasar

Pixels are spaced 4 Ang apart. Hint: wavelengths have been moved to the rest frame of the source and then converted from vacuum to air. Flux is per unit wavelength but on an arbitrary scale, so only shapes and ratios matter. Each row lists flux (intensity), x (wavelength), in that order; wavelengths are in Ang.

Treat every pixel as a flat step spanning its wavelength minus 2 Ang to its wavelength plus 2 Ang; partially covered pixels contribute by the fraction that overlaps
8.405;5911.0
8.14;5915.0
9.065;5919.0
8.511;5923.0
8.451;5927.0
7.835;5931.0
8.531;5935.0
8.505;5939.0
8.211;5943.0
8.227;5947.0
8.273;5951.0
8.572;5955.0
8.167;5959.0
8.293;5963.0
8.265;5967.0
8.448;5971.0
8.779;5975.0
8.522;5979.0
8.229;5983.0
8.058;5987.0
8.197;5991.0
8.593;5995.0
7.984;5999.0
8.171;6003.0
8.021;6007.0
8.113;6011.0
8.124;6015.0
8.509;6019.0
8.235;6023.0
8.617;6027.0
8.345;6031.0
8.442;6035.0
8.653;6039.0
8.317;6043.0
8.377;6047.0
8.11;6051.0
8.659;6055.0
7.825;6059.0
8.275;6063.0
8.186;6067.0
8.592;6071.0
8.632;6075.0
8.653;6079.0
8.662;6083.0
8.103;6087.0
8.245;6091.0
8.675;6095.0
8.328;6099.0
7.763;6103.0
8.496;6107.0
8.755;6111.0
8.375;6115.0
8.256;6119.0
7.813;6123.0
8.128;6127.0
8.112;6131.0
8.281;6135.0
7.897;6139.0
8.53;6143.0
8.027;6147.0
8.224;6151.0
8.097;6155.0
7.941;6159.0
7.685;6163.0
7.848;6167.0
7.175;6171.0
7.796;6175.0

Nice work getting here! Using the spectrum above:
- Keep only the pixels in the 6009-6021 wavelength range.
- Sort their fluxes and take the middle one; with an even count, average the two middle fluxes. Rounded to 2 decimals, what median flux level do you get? 8.12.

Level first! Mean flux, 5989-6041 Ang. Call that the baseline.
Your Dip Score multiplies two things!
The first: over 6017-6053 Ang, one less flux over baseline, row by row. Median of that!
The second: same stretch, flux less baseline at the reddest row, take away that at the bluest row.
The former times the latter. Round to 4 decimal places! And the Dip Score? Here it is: 0.0033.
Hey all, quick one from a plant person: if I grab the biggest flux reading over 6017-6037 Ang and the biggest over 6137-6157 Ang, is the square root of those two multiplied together 8.57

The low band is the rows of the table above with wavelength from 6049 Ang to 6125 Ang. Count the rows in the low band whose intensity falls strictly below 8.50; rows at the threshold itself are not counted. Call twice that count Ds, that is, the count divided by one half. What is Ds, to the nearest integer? 24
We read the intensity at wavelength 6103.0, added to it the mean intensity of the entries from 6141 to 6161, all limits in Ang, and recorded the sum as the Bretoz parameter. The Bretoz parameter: 15.9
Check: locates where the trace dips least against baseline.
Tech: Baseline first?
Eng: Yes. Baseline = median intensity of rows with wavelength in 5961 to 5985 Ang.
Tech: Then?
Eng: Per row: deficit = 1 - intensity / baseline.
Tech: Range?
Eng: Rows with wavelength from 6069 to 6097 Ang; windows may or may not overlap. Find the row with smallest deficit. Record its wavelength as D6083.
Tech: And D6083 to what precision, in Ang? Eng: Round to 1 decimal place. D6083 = 6095.0 Ang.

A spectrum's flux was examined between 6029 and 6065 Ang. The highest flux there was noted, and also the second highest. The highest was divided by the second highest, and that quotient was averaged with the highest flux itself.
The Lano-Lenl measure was 4.83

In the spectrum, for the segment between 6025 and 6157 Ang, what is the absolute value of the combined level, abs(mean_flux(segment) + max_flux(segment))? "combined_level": 17.07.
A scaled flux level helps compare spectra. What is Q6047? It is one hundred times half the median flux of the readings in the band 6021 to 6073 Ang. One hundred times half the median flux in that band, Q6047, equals 417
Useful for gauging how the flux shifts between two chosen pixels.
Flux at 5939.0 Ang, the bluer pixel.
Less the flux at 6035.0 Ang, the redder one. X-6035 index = 0.1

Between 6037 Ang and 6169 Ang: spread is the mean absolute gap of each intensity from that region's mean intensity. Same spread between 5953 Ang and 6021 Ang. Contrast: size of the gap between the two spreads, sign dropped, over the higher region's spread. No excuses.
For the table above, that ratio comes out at 0.23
